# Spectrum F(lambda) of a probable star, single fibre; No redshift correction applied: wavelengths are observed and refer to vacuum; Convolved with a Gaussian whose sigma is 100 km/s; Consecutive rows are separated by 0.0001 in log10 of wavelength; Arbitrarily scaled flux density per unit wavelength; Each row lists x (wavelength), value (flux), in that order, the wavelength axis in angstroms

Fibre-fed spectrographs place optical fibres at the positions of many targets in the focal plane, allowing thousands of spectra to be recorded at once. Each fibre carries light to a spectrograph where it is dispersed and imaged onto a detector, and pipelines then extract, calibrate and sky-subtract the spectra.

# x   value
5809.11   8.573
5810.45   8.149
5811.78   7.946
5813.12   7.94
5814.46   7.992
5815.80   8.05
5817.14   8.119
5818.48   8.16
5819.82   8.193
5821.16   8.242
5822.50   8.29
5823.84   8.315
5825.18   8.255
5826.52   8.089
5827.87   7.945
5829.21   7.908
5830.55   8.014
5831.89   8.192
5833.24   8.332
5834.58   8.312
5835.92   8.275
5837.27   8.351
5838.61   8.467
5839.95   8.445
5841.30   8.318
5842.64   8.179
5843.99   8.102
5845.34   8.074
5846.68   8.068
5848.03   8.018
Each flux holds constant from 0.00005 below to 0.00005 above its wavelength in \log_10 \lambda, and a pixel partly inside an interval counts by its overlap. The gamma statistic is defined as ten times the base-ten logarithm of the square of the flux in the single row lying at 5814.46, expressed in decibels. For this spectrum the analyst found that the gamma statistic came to 18.1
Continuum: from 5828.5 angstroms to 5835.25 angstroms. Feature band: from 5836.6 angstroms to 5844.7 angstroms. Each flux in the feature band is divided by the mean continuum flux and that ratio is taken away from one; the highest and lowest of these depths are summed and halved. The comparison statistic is -0.016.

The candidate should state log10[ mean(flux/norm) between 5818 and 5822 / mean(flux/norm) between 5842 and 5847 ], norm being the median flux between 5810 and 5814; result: 0.005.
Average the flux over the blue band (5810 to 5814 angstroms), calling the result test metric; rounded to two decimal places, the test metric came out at 8.01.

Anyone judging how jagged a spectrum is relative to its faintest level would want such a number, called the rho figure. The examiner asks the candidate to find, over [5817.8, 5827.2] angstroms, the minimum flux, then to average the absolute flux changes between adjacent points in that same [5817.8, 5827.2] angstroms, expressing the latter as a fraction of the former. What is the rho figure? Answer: 0.0079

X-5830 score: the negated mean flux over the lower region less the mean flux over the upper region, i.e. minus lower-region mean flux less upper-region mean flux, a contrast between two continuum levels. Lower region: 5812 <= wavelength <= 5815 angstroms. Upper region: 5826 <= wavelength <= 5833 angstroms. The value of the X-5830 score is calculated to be -16.0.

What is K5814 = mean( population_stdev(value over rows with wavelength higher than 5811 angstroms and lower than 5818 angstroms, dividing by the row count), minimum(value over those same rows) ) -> 4.00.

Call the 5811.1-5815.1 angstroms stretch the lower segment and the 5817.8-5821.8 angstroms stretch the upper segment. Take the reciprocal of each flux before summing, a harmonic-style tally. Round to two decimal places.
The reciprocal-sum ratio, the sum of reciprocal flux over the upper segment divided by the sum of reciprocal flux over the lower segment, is 0.97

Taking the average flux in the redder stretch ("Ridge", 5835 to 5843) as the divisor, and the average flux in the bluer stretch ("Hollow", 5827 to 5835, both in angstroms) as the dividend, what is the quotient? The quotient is 0.97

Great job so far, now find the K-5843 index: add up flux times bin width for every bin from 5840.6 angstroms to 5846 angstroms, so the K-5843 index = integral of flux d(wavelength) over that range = 44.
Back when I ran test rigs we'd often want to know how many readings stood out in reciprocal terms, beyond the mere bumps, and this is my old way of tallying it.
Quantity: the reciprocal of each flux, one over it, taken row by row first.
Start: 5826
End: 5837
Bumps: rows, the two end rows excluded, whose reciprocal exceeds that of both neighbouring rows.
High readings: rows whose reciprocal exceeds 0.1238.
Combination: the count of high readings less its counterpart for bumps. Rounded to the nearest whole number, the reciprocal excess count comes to 2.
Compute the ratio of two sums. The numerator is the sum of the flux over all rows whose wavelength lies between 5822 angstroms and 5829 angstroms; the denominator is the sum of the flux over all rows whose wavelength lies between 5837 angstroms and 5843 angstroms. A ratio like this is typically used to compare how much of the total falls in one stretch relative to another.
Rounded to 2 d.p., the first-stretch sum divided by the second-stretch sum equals 0.98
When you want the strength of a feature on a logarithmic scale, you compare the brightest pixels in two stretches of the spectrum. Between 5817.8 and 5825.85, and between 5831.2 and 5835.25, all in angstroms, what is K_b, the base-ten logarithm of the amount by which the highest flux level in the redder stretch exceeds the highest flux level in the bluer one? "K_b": -1.8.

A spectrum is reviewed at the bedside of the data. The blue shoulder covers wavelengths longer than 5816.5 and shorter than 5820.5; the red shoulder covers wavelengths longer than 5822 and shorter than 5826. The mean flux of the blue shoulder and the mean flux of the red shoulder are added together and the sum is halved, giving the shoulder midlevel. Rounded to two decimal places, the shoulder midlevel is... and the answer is 8.22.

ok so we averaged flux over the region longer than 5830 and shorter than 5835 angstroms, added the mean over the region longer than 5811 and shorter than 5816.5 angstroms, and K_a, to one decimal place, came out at 16.2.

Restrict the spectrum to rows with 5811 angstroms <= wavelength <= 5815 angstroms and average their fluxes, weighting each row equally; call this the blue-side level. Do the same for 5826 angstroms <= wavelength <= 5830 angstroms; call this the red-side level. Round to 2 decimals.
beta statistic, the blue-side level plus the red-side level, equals 15.94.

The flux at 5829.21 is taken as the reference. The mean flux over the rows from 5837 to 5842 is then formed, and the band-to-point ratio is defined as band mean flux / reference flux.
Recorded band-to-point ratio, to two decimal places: 1.06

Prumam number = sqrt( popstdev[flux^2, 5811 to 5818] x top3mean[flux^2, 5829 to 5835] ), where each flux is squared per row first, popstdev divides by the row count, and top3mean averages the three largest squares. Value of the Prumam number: 8.6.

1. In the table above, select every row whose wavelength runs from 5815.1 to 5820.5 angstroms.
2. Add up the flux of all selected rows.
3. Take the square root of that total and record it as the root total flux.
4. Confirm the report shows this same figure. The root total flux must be 5.70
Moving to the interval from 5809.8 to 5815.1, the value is 5.66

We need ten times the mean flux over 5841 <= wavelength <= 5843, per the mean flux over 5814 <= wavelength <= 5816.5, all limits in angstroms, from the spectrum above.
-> 10.3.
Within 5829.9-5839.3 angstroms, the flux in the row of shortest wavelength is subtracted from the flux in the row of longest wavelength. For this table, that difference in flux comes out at 0.5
